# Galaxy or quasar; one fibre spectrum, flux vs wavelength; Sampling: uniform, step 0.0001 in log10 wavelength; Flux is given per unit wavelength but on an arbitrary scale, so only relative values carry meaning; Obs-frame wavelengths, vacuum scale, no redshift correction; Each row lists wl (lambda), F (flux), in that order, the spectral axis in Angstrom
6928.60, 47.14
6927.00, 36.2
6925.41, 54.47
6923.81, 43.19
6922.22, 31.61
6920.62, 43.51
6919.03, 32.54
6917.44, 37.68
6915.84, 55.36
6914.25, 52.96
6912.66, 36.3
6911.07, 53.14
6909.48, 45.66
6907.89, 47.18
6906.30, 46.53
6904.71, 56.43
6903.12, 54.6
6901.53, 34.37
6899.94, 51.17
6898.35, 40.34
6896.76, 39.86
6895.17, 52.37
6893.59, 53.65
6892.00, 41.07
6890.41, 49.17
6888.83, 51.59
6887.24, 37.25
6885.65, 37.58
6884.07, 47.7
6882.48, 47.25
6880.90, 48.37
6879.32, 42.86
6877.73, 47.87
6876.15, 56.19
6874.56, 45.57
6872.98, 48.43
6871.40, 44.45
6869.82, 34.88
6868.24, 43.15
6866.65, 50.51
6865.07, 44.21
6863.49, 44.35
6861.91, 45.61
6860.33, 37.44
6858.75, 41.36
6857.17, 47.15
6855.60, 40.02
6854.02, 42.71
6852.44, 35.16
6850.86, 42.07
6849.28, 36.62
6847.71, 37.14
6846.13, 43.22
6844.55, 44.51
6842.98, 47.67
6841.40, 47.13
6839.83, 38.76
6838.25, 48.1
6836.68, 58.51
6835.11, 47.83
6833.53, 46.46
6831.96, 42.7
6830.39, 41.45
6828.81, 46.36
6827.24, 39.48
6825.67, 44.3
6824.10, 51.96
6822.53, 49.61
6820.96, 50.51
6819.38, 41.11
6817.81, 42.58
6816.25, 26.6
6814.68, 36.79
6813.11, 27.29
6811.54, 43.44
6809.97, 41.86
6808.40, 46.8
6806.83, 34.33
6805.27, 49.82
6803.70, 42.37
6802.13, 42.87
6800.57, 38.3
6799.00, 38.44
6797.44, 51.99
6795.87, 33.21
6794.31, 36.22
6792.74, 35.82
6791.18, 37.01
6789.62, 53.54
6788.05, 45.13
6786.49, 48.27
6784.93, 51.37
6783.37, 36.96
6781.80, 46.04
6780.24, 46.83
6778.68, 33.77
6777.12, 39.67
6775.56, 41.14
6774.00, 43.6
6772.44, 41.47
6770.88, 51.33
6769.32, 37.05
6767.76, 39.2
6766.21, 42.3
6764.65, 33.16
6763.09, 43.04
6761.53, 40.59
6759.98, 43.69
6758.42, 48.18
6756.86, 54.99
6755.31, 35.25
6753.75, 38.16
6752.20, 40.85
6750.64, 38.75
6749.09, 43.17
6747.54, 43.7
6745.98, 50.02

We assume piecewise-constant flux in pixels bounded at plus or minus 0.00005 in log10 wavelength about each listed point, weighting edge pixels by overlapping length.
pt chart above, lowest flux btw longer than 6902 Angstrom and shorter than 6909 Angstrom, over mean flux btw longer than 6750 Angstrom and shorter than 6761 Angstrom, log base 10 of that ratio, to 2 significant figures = 0.036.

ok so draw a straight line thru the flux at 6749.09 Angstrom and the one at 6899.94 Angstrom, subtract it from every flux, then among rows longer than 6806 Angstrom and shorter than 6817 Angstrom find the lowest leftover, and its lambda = 6816.25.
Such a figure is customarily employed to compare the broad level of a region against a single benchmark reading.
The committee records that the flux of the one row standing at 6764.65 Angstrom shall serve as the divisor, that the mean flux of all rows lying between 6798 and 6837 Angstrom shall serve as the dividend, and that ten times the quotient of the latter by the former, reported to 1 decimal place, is 12.9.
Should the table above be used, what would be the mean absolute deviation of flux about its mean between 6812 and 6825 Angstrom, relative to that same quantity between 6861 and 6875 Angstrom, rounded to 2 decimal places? 3.02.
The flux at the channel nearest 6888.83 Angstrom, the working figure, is 51.59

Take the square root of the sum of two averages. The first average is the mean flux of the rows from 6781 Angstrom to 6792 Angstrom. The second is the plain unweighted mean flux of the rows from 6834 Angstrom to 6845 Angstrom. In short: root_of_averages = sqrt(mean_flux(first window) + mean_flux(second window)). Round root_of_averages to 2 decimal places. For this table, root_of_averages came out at 9.64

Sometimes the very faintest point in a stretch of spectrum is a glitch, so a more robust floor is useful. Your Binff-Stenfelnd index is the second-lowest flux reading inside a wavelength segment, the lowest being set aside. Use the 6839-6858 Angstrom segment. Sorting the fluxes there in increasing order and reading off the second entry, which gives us 36.62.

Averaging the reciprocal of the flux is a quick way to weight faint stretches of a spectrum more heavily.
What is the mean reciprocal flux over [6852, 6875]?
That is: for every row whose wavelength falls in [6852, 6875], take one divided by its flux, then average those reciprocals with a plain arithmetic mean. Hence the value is 0.0235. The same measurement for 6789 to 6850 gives 0.0241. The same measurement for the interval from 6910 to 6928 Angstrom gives 0.0240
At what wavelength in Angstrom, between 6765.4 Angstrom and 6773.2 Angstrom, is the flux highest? 6770.88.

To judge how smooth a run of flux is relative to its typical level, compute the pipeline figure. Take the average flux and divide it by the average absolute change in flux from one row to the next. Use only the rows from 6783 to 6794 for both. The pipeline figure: 6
